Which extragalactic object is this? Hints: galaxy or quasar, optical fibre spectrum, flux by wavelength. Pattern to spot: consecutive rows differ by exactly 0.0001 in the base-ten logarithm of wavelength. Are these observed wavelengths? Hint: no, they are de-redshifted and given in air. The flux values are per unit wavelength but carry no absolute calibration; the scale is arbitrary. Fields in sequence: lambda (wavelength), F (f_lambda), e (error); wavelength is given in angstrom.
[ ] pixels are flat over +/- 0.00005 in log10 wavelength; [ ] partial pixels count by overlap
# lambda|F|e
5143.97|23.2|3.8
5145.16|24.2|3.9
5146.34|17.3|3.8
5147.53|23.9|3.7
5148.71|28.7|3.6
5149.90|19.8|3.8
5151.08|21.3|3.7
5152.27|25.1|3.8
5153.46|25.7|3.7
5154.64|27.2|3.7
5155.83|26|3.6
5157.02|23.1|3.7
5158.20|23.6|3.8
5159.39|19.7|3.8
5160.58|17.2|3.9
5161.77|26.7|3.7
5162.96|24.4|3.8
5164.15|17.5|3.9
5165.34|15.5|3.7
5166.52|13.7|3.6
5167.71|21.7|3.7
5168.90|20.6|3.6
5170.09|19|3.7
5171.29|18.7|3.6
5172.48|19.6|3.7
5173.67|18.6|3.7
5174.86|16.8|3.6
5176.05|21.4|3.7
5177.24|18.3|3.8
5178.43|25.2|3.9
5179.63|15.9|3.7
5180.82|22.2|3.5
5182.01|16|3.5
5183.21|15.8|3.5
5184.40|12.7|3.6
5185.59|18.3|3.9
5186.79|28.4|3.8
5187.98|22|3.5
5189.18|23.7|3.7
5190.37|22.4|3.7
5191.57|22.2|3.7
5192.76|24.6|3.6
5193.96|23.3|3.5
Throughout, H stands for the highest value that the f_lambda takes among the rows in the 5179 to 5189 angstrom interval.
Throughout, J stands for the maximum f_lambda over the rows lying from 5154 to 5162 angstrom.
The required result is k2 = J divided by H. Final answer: 1.0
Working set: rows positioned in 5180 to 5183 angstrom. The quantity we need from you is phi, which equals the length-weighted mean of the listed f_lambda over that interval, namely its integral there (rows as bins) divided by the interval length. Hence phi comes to 18.4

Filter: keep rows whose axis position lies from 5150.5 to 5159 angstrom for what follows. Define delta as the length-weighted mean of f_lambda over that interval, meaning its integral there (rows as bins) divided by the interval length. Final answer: 24.5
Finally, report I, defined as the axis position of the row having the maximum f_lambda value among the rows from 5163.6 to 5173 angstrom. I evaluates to 5167.71 angstrom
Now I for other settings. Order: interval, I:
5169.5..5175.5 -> 5172.48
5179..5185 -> 5180.82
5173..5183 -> 5178.43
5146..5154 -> 5148.71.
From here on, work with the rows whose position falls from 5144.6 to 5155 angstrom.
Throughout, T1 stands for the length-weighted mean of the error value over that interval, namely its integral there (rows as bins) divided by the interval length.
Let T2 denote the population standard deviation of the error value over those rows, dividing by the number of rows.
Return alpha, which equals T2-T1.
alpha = -3.66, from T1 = 3.75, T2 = 0.083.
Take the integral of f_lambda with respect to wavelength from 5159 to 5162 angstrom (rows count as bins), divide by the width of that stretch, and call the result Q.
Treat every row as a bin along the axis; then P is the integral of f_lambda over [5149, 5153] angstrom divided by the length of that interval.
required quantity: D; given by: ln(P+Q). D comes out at 3.77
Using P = 22.7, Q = 21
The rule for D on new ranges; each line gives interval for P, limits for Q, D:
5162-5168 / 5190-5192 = 3.72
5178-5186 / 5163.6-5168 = 3.55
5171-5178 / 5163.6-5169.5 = 3.61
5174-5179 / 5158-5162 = 3.73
